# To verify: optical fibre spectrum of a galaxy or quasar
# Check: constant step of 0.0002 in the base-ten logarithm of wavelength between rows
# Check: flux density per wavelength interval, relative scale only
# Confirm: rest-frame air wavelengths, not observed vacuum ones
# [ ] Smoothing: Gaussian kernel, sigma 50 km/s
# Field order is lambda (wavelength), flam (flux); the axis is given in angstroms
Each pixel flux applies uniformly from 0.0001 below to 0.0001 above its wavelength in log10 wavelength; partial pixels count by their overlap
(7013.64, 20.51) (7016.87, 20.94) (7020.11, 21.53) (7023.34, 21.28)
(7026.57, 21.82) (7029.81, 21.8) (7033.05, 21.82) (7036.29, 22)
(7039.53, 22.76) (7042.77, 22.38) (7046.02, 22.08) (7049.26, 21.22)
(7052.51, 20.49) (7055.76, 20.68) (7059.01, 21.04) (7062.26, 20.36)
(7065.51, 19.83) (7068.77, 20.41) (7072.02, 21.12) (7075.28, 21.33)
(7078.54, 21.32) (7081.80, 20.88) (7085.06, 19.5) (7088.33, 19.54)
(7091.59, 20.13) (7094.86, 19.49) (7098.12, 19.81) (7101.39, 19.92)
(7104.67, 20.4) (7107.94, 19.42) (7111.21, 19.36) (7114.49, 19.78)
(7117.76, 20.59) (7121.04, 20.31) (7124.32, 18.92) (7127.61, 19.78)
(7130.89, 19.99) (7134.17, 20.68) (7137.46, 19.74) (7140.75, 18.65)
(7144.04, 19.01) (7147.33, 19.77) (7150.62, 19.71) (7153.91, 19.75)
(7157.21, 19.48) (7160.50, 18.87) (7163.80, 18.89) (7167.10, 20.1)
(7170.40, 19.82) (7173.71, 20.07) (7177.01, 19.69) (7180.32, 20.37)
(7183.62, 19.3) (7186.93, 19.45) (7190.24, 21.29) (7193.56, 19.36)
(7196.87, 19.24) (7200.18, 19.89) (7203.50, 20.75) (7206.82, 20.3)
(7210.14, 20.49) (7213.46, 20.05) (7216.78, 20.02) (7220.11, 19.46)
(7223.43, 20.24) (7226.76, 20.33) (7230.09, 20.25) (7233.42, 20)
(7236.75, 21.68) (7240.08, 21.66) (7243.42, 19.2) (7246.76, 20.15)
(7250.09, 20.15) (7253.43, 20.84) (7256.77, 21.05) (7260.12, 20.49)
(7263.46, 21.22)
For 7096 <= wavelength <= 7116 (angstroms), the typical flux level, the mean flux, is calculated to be 19.8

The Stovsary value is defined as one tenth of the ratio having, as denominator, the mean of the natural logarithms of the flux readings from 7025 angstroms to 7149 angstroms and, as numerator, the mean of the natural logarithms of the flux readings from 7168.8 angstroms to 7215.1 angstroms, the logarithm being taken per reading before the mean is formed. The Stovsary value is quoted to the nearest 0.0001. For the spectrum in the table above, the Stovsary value 0.0993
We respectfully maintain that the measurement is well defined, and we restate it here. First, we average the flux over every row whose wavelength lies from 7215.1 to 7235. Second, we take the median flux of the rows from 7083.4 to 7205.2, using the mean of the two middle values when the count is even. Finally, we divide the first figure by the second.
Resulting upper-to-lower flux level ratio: 1.02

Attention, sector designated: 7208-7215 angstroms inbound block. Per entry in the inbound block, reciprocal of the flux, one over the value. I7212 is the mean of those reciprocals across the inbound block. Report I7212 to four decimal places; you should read 0.0493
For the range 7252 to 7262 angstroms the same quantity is 0.0481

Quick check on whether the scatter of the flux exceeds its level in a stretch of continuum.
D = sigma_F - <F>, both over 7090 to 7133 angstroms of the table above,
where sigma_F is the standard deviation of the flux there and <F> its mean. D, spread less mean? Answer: -19.4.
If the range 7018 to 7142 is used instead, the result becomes -19.6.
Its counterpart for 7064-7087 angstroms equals -19.9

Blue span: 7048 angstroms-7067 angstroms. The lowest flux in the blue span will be 19.83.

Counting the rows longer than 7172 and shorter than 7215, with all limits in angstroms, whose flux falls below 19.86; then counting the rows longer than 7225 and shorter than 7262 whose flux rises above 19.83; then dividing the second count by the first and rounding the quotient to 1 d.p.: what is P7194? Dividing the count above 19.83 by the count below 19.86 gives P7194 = 2.0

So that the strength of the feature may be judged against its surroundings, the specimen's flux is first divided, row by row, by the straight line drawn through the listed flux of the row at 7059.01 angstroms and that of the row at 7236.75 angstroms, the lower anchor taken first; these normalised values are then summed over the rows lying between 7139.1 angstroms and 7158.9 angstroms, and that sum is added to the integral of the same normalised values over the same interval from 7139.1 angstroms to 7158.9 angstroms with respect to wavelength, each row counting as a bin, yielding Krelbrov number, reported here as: 23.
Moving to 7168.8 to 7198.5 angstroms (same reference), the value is 36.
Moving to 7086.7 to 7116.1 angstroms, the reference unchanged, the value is 36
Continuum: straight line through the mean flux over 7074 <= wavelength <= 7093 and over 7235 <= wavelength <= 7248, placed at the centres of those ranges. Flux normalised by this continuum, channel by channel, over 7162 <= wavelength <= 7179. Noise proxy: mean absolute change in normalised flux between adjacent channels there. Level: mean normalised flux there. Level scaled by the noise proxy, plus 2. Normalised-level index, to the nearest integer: 39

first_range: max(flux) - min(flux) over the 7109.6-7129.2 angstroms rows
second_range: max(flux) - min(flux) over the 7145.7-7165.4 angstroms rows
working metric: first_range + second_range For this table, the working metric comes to 2.6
